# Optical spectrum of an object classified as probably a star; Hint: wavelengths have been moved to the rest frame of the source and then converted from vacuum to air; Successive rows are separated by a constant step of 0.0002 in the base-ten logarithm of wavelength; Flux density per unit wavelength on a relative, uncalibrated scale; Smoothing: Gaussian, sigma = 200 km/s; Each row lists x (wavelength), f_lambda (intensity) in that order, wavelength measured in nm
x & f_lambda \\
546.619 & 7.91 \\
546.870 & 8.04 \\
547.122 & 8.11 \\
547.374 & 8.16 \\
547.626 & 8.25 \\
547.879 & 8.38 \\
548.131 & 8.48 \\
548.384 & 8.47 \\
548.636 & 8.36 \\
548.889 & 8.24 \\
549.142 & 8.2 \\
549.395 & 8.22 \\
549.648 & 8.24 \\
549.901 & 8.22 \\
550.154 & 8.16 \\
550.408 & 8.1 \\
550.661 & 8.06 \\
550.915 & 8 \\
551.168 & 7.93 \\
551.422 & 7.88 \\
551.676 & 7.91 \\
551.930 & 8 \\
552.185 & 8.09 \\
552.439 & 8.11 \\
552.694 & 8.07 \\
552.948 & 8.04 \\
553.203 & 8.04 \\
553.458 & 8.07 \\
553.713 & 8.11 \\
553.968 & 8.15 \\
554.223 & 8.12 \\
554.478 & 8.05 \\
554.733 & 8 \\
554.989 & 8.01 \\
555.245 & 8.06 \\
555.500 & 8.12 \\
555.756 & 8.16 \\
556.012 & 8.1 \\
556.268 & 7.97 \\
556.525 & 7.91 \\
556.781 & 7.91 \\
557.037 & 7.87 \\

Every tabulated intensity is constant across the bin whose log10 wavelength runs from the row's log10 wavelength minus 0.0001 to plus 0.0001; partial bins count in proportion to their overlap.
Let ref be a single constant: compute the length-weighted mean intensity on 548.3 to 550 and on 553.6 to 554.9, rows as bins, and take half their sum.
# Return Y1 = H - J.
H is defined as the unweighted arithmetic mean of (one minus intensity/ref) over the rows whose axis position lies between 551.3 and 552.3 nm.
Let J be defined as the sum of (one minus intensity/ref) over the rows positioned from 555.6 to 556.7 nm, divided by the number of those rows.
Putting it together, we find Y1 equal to 0.01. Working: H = 0.026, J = 0.018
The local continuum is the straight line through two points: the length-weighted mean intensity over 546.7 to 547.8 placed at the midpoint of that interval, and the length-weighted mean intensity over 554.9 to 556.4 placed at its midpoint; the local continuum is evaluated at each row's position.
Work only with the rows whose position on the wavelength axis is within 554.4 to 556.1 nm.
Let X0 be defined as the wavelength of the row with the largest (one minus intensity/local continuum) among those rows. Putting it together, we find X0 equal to 554.733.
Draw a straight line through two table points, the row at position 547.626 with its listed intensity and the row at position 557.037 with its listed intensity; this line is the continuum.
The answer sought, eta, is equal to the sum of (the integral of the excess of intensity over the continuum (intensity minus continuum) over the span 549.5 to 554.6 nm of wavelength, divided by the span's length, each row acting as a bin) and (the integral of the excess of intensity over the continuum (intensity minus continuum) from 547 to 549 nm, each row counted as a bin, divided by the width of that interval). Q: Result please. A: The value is 0.07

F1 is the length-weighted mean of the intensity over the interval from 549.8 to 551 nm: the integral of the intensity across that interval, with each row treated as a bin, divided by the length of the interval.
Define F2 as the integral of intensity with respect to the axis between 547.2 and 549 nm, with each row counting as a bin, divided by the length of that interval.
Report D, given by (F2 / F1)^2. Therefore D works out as 1.05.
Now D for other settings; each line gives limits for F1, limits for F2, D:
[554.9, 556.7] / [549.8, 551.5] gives 1.00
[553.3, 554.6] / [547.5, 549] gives 1.07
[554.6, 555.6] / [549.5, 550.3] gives 1.04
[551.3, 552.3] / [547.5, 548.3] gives 1.10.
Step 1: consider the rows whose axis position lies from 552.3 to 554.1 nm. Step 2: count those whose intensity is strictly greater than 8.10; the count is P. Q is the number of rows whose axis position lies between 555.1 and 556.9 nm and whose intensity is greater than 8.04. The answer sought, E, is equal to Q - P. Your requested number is 1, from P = 3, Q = 4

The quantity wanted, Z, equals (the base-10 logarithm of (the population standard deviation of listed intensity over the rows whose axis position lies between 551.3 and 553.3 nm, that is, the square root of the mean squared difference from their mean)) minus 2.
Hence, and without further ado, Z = -3.11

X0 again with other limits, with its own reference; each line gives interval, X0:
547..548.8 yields 547.122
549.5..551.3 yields 551.168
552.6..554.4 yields 552.948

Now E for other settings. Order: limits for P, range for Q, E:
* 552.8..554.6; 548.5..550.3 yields 4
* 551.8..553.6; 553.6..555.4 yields 4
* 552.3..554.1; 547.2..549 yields 4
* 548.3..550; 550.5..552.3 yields -5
